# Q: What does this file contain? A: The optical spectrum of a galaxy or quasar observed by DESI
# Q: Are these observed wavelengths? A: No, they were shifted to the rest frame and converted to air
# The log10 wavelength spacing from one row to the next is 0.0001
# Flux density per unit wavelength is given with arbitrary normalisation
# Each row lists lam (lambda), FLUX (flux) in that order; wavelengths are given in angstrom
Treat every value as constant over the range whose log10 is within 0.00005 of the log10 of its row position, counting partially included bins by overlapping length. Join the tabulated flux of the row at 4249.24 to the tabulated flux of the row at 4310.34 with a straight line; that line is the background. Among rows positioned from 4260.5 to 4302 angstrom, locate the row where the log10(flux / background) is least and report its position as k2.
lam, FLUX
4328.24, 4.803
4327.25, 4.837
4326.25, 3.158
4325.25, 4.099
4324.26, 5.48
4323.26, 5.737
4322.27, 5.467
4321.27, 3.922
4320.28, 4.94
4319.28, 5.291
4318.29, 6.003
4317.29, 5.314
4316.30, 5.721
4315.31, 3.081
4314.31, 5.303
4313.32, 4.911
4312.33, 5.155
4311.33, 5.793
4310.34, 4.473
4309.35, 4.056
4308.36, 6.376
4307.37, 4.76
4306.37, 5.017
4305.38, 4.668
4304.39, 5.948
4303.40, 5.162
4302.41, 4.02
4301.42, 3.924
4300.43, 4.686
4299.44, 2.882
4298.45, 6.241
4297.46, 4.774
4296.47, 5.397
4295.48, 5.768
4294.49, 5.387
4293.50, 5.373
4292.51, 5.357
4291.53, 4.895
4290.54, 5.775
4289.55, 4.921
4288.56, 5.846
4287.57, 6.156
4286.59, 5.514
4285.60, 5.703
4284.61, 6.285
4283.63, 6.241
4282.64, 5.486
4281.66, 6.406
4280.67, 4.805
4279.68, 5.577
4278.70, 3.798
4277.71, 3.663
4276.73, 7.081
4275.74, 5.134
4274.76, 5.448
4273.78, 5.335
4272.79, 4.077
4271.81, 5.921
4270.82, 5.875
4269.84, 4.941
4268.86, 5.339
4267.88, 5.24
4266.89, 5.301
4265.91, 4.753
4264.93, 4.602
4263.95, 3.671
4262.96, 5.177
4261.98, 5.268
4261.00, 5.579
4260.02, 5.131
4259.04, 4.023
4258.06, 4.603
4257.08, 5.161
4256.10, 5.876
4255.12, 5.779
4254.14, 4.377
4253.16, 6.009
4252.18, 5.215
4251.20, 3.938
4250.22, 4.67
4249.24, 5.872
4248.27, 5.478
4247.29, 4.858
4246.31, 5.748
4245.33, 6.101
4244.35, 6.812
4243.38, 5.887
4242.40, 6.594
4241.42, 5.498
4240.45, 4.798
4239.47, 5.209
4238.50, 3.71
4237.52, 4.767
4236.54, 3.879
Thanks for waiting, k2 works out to 4299.44 angstrom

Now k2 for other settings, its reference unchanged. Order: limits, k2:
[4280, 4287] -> 4280.67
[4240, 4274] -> 4263.95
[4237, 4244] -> 4238.50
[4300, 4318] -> 4315.31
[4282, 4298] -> 4289.55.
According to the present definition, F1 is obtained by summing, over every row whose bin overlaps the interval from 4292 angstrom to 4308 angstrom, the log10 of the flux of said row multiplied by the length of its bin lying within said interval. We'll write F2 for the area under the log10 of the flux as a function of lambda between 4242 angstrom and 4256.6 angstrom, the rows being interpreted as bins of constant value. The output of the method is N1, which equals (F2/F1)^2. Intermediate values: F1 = 11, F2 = 11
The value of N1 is 1.0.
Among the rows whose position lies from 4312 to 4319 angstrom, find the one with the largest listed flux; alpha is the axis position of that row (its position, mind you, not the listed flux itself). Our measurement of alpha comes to 4318.29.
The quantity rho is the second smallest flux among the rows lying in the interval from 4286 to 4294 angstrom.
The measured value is 4.921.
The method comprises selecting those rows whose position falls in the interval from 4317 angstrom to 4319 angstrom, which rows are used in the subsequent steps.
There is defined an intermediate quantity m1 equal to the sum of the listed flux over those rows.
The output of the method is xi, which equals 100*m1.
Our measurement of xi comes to 1132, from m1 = 11.3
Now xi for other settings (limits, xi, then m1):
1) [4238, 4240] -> 892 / 8.9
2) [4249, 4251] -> 1054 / 10.5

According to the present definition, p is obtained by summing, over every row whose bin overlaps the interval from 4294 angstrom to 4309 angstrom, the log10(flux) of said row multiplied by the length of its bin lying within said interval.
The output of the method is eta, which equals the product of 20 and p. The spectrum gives 207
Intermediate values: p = 10.4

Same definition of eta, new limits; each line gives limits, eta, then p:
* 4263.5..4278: 204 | 10.2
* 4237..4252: 216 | 10.8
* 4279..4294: 224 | 11.2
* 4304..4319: 210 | 10.5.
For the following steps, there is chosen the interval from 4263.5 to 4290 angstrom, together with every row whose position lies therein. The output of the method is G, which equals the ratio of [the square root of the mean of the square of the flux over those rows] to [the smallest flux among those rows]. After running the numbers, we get 1.5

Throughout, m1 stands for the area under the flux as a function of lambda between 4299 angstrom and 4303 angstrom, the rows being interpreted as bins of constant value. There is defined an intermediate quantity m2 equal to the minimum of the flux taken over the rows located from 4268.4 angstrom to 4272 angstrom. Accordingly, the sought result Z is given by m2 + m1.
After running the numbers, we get 20.6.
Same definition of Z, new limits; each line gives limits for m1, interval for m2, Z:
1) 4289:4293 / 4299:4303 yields 23.9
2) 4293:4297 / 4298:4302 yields 24.8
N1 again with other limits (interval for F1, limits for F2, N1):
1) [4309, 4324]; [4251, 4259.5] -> 0.3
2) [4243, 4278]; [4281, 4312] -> 0.8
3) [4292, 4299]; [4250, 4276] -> 12.5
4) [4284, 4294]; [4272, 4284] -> 1.3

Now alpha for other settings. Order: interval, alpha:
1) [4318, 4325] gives 4318.29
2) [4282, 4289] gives 4284.61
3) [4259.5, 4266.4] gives 4261.00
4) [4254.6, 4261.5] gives 4256.10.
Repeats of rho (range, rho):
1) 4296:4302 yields 3.924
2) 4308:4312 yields 4.473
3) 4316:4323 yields 4.94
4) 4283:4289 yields 5.703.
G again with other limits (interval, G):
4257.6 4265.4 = 1.3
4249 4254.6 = 1.3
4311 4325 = 1.7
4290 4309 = 1.8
